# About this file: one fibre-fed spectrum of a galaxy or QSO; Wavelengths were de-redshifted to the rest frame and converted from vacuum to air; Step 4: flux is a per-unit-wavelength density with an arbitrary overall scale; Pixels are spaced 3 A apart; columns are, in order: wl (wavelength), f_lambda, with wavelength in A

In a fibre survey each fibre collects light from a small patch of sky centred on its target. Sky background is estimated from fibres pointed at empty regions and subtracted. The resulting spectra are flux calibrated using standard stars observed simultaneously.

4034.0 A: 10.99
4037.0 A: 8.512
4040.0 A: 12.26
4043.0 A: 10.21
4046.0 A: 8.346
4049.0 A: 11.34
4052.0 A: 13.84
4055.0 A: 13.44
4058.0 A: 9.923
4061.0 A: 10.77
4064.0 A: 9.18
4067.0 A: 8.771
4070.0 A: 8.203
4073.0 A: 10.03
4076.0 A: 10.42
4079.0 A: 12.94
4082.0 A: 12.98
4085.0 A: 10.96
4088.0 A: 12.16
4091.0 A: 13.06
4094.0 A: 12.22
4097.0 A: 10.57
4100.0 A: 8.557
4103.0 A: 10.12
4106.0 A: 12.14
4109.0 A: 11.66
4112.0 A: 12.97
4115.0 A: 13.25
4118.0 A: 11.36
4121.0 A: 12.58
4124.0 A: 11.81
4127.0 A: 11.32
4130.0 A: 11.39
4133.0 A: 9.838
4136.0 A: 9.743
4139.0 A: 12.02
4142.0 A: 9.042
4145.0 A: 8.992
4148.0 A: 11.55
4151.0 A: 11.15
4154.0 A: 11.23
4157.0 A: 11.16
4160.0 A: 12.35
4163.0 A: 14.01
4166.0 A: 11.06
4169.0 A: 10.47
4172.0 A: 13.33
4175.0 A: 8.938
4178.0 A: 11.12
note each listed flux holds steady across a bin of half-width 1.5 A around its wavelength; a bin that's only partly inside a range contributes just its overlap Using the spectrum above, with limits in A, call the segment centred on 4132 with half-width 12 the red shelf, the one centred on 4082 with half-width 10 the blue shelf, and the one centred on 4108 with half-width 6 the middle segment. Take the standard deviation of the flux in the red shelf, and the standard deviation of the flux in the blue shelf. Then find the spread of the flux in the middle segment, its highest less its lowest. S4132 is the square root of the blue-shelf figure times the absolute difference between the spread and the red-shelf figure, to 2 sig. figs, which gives 1.4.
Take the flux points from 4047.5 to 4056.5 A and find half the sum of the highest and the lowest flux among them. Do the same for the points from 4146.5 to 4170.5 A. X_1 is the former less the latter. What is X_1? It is 0.35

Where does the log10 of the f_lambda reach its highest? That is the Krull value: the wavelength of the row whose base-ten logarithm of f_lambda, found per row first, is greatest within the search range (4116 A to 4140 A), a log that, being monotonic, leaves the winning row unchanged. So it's 4121.0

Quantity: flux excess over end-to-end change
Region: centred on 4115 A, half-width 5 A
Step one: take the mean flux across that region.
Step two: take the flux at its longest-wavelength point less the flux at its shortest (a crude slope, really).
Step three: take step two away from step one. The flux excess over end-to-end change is 14.1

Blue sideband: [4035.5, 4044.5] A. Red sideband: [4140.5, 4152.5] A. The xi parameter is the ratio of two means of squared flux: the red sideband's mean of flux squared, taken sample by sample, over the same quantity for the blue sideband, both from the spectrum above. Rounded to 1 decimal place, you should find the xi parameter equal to 1.0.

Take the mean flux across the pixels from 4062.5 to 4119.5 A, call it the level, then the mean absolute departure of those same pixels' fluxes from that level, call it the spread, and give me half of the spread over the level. 0.063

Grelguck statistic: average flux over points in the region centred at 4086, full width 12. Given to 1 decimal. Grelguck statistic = 12.3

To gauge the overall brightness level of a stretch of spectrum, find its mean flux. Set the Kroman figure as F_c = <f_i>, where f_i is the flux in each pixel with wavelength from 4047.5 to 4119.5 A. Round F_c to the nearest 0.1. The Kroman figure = 11.3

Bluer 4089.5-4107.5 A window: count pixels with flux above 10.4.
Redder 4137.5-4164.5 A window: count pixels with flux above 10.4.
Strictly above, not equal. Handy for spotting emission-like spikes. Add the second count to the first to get 11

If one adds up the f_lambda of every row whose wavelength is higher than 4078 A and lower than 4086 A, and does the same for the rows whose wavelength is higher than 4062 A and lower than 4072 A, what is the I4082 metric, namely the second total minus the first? -11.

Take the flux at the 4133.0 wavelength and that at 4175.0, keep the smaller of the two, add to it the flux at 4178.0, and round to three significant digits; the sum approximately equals 20.1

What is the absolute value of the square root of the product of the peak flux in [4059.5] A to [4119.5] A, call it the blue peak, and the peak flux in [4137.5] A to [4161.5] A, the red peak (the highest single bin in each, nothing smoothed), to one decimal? 12.8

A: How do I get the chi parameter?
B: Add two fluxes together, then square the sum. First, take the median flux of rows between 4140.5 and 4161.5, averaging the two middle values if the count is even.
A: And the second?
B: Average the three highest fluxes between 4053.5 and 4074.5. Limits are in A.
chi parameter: 510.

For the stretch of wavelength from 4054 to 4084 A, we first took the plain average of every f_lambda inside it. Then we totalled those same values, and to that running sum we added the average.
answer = 117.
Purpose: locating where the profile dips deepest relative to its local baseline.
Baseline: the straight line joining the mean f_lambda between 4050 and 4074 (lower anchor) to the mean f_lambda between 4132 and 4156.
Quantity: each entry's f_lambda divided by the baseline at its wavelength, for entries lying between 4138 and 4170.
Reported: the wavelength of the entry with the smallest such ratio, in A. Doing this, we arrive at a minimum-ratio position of 4145.0 A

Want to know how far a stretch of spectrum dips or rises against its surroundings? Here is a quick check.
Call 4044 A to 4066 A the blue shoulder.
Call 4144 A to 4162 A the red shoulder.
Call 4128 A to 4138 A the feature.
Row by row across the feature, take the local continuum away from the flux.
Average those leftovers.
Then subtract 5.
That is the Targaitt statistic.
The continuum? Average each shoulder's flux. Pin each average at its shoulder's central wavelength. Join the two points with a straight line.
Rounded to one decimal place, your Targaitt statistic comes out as -5.7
